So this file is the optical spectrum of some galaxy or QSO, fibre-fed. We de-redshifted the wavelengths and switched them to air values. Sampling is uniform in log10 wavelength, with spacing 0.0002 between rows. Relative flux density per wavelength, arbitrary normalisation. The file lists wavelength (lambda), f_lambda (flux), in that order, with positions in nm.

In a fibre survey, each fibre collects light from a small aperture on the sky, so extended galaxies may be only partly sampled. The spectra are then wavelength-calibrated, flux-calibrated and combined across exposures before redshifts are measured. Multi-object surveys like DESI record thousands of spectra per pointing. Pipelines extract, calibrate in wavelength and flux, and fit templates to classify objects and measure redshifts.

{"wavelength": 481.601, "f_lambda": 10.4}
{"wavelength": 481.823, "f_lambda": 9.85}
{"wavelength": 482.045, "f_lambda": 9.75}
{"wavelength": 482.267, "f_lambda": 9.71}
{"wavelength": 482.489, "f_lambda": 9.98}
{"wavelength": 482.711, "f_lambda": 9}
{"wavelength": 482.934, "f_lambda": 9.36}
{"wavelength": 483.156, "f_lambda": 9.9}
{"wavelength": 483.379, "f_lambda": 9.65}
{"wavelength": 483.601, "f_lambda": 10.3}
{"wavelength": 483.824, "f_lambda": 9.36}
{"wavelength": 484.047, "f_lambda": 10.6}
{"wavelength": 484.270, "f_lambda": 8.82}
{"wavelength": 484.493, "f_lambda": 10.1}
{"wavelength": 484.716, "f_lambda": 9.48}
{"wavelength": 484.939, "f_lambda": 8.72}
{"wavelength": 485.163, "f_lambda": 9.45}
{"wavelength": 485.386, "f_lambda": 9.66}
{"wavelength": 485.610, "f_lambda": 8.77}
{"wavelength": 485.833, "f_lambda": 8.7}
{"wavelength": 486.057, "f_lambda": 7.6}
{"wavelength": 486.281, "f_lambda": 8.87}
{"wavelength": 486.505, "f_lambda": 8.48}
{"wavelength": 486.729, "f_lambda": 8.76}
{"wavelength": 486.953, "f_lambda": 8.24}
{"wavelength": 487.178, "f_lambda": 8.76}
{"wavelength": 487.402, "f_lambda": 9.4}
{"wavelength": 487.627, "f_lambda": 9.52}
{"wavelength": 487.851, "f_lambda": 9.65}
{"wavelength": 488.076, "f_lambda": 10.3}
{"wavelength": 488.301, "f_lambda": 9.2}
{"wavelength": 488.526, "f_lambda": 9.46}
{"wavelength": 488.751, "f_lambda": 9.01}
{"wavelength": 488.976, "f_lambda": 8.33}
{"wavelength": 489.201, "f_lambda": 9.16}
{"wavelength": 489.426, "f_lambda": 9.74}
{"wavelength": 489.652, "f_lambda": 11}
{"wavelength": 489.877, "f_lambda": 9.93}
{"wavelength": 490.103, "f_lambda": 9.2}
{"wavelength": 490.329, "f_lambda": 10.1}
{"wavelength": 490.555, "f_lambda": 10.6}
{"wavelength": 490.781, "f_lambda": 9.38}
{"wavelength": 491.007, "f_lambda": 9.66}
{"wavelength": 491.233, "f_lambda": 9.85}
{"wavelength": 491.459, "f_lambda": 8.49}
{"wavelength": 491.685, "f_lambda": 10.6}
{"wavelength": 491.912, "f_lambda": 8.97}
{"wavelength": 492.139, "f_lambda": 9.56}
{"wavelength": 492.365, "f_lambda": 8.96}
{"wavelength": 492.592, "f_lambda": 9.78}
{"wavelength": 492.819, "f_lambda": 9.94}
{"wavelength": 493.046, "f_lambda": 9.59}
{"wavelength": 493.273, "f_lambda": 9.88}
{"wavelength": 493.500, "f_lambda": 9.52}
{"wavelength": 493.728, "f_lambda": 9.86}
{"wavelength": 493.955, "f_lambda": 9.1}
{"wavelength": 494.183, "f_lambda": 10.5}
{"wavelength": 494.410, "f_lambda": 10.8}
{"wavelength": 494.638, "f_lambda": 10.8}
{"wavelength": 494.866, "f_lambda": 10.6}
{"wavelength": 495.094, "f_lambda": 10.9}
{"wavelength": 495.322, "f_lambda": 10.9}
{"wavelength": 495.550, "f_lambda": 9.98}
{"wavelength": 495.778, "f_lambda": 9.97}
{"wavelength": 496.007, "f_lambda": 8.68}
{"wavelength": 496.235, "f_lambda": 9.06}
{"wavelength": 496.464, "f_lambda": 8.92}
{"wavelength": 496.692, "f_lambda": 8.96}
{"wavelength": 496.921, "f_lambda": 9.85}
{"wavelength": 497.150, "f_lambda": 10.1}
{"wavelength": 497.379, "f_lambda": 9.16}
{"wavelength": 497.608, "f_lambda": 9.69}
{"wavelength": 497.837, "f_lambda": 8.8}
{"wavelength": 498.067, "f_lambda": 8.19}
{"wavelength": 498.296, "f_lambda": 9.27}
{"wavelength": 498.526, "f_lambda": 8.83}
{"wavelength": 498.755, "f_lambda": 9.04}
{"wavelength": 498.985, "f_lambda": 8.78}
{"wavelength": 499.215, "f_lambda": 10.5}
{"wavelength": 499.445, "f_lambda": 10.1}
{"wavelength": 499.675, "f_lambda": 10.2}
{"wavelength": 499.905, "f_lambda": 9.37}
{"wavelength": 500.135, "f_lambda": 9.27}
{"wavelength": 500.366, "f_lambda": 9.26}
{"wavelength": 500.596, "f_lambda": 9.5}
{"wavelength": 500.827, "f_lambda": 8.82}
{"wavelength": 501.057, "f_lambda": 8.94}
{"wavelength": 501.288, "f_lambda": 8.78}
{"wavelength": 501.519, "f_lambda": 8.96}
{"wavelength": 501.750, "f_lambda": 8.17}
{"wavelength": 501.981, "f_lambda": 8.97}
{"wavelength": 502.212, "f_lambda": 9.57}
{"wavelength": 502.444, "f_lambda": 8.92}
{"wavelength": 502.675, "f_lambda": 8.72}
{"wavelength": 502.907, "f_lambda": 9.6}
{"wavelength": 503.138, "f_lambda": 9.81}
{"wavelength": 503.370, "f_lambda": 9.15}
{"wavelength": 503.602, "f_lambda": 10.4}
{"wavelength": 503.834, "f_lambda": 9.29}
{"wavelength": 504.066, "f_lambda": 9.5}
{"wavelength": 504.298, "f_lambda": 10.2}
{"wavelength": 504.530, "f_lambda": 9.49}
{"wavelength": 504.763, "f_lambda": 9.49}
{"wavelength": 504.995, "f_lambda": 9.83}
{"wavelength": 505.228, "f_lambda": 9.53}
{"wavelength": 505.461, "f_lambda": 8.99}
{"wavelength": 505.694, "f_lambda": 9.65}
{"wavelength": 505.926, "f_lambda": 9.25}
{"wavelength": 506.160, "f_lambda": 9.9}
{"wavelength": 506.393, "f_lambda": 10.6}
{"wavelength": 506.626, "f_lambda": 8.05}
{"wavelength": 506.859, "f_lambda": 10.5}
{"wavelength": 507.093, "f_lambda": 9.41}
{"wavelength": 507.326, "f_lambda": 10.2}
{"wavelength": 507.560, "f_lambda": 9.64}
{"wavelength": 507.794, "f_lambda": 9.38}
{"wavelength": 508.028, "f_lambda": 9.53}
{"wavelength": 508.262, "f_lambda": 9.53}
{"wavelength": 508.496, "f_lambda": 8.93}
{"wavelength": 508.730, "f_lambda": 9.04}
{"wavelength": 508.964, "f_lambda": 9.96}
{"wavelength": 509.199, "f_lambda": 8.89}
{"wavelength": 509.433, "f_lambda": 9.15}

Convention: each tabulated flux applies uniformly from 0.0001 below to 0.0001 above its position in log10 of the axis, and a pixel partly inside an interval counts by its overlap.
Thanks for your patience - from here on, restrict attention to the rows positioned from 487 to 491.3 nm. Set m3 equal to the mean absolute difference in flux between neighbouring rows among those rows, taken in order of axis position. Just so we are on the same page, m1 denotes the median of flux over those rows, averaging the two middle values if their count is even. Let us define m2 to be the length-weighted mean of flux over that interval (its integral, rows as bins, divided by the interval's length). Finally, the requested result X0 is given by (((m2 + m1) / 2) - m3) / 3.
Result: 2.97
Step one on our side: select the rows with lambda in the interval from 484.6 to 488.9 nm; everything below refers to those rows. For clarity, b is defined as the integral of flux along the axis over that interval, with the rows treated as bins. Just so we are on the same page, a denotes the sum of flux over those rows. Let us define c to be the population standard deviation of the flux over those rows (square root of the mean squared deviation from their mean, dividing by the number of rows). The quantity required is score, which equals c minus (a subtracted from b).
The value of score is 134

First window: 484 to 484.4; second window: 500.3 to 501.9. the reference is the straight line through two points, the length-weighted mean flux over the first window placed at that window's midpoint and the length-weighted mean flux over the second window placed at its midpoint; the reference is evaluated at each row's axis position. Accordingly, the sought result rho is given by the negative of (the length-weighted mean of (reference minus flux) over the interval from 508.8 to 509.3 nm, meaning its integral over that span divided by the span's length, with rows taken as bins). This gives 0.8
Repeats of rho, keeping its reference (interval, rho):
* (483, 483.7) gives 0.3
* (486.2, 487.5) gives -0.7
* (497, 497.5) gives 0.6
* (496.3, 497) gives 0.1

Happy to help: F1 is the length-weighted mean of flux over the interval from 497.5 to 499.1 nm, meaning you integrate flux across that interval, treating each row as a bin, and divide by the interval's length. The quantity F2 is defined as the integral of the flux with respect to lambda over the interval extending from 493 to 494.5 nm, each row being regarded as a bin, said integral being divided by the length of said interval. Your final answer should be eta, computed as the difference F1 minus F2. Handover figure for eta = -0.96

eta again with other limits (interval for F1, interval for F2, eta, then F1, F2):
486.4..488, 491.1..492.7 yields -0.46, 9.0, 9.5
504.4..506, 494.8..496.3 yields -0.55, 9.5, 10.0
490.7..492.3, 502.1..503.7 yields 0.05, 9.5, 9.4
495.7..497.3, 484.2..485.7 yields 0.04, 9.3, 9.3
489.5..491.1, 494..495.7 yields -0.59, 10.0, 10.6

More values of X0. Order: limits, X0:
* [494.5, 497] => 3.17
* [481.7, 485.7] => 2.98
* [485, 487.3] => 2.72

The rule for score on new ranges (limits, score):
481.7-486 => 141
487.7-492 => 142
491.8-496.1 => 146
